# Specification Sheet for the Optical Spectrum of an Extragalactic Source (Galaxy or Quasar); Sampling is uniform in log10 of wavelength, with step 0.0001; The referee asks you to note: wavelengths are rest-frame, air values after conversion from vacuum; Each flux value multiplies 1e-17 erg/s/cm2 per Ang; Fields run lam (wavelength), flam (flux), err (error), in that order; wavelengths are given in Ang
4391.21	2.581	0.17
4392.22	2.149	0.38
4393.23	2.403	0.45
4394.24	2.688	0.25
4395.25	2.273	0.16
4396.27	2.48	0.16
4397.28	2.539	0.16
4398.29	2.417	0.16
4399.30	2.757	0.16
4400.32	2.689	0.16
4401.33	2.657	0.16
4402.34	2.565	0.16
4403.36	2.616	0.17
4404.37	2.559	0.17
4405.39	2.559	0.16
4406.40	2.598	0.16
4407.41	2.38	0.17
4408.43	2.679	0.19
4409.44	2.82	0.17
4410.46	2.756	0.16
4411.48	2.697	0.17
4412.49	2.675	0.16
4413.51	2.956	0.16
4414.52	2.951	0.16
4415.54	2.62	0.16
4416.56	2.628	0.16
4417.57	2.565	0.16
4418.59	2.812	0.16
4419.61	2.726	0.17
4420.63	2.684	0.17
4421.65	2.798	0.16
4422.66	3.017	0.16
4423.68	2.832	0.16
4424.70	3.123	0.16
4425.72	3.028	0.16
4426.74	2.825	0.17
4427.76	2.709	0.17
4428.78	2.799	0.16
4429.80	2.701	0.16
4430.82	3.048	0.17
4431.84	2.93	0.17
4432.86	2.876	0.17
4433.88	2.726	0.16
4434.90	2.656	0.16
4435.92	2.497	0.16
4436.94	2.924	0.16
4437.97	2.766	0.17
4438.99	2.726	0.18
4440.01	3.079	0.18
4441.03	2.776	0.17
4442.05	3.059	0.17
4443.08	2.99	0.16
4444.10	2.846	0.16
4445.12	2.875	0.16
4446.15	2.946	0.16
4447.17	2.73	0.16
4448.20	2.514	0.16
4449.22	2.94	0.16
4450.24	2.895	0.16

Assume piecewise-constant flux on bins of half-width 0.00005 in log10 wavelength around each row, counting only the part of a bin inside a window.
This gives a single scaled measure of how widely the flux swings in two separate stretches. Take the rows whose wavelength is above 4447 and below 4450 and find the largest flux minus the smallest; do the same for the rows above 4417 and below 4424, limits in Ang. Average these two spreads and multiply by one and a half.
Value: 0.66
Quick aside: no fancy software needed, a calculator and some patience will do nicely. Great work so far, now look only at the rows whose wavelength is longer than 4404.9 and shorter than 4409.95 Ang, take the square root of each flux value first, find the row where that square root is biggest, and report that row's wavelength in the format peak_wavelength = 4409.44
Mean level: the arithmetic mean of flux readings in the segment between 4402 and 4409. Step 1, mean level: 2.57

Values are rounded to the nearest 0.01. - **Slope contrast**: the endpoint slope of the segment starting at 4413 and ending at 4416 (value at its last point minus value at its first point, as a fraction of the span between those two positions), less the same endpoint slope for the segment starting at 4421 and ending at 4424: -0.18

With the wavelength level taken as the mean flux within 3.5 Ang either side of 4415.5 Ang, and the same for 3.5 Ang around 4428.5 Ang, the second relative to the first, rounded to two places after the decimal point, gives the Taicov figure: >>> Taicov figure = 1.04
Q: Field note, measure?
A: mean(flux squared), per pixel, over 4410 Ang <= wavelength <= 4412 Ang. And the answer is 7.43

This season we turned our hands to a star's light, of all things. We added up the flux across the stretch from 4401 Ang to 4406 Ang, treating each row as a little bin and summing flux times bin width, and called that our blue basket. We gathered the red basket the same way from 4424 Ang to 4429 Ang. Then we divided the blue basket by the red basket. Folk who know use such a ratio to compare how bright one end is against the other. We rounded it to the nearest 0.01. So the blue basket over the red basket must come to 0.89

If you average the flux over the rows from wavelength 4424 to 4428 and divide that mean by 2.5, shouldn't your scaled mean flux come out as 1.17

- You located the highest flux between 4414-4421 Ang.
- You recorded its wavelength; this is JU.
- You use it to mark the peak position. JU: 4414.52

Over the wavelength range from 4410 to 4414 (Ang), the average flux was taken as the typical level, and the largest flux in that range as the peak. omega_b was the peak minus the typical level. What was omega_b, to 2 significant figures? 0.19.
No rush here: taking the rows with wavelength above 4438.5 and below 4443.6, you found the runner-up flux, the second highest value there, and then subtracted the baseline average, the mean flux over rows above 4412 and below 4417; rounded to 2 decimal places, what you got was 0.29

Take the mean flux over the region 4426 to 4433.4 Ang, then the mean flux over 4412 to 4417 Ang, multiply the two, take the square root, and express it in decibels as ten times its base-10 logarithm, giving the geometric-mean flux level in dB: 4.48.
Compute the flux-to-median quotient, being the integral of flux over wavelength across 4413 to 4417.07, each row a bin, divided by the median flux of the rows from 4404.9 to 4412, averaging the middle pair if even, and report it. 4.2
